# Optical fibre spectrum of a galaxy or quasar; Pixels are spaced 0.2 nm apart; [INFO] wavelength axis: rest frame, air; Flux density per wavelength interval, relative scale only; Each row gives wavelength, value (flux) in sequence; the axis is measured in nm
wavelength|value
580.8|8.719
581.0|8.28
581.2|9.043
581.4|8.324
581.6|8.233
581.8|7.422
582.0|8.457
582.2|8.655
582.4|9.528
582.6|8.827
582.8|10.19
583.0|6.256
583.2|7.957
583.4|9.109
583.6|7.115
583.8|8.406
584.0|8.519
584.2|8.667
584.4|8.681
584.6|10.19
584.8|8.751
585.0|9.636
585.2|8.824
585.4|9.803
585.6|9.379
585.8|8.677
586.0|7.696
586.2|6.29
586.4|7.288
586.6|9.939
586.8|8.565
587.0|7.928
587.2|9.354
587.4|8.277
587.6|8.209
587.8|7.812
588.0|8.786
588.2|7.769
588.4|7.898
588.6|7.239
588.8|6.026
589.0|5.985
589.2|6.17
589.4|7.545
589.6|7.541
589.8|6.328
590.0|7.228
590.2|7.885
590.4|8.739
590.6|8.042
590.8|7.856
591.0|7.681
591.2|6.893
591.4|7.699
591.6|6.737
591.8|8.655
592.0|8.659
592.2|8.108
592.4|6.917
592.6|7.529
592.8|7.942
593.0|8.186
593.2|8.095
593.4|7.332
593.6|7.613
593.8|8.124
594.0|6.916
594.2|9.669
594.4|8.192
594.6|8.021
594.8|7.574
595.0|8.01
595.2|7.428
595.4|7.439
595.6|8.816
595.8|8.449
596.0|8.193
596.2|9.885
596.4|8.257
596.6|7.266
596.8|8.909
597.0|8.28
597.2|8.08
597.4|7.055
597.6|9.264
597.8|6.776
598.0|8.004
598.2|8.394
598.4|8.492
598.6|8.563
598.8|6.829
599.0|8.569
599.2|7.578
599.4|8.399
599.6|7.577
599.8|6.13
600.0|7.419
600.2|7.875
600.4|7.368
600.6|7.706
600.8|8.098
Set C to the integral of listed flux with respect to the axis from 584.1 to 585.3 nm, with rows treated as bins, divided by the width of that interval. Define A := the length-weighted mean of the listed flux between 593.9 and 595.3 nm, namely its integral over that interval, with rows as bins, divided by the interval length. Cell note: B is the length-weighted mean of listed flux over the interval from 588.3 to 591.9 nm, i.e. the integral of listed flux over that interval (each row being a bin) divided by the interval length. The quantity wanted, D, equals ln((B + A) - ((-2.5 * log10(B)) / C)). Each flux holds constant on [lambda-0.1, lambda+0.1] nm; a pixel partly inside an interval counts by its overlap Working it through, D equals 2.74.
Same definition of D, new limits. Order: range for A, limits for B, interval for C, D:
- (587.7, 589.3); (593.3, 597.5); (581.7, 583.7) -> 2.74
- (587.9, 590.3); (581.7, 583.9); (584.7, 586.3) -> 2.76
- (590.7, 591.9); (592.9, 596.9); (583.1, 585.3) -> 2.77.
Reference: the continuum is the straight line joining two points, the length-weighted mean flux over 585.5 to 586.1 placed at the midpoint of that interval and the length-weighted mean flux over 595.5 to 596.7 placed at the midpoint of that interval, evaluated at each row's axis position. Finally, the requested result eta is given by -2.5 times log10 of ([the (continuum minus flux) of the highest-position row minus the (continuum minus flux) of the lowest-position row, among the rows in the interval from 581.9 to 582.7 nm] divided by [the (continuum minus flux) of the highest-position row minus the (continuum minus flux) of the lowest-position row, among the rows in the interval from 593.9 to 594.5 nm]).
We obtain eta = 1.3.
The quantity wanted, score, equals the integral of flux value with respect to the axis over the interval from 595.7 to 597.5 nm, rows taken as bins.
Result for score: 14.9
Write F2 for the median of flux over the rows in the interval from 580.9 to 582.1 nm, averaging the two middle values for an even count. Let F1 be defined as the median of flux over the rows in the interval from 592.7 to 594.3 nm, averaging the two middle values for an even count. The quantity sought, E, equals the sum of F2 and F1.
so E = 16.3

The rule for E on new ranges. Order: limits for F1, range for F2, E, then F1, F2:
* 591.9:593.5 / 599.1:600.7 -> 15.6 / 8.0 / 7.58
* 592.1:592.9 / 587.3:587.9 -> 15.9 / 7.7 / 8.21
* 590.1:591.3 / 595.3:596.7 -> 16.1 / 7.9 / 8.26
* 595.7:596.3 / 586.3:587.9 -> 16.7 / 8.4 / 8.24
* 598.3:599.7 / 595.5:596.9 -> 16.8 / 8.4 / 8.45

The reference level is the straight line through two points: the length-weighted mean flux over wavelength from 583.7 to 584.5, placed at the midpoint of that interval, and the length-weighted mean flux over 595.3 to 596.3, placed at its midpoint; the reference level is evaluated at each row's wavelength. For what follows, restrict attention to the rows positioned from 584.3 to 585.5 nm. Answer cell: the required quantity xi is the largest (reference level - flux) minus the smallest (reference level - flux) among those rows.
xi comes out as 1.5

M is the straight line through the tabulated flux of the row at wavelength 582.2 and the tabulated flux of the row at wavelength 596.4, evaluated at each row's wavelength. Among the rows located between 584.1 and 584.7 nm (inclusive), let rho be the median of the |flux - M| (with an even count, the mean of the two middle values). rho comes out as 0.1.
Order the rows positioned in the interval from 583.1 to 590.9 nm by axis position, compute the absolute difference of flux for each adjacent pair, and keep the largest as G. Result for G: 2.7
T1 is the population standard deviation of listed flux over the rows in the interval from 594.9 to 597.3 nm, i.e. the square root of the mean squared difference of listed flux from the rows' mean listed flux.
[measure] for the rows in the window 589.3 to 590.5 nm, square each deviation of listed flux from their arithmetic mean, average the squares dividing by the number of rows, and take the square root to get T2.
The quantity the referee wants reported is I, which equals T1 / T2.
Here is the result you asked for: 1.0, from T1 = 0.70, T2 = 0.72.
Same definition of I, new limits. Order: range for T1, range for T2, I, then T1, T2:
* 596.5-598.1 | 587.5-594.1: 1.1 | 0.82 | 0.75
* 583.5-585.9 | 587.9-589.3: 0.8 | 0.76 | 1.01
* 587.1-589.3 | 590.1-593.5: 1.8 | 1.08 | 0.58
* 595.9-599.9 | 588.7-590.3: 1.2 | 0.88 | 0.74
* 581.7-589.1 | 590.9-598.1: 1.4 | 1.09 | 0.76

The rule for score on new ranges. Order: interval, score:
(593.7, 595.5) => 14.3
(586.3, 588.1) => 15.2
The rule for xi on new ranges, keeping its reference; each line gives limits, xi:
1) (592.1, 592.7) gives 1.2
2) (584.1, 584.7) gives 1.5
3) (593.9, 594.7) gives 2.8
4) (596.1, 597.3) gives 2.6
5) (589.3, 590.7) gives 2.4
